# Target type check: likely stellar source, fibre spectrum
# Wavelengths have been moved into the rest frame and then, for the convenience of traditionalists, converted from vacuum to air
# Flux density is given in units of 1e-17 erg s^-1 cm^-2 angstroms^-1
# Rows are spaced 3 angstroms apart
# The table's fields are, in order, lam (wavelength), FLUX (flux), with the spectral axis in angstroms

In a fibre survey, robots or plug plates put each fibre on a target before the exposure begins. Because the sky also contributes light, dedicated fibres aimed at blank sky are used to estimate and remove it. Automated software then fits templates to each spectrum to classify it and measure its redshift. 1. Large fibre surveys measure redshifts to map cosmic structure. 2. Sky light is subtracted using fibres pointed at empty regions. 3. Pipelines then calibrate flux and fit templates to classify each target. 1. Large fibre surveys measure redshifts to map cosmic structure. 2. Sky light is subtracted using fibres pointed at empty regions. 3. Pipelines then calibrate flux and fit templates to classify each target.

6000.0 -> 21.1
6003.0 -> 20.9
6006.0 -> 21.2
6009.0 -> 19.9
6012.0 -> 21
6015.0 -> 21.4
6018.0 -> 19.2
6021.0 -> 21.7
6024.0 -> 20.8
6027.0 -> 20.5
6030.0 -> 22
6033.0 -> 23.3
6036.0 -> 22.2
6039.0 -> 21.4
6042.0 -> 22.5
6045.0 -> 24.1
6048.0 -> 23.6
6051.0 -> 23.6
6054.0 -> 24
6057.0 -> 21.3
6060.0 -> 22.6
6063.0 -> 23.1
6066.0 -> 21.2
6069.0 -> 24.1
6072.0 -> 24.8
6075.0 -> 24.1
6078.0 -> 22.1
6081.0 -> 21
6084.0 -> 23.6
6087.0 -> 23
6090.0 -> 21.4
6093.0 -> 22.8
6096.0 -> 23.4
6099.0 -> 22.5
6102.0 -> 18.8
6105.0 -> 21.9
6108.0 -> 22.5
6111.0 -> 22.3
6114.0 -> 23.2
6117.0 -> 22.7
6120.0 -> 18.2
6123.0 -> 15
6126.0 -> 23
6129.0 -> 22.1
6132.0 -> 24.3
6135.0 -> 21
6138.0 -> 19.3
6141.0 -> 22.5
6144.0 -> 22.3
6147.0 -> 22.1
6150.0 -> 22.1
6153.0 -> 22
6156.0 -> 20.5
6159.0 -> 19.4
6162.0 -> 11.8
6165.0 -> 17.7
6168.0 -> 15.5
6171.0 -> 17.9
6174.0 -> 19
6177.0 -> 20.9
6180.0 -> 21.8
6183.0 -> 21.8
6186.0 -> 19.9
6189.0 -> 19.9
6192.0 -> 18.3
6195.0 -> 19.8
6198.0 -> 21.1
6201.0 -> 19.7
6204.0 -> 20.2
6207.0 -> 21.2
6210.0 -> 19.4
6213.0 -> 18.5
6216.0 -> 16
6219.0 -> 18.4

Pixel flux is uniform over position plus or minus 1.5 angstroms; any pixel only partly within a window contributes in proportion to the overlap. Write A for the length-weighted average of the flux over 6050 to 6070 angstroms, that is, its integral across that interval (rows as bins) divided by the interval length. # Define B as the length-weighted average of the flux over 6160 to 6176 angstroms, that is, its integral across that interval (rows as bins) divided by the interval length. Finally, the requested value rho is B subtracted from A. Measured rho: 6.2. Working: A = 22.8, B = 16.6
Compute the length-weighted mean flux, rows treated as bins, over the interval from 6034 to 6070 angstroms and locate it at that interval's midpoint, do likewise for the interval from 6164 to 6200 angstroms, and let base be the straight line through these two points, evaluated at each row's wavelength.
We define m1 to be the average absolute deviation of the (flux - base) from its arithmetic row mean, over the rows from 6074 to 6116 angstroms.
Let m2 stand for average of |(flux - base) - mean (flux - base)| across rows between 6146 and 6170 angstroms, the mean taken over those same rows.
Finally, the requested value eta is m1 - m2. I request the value -1.8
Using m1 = 0.98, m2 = 2.8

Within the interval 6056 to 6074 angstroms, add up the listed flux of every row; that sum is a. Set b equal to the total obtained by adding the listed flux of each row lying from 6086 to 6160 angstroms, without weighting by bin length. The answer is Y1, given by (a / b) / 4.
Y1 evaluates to 0.064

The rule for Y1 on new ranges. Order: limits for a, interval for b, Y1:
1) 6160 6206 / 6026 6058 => 0.287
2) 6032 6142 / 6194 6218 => 1.319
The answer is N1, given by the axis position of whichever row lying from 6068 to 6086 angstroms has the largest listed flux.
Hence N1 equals 6072.0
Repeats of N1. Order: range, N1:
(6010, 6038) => 6033.0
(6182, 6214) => 6183.0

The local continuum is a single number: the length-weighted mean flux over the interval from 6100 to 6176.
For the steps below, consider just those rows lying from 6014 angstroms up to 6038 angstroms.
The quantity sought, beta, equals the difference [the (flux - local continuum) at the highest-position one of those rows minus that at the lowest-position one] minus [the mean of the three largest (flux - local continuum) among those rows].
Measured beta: -1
